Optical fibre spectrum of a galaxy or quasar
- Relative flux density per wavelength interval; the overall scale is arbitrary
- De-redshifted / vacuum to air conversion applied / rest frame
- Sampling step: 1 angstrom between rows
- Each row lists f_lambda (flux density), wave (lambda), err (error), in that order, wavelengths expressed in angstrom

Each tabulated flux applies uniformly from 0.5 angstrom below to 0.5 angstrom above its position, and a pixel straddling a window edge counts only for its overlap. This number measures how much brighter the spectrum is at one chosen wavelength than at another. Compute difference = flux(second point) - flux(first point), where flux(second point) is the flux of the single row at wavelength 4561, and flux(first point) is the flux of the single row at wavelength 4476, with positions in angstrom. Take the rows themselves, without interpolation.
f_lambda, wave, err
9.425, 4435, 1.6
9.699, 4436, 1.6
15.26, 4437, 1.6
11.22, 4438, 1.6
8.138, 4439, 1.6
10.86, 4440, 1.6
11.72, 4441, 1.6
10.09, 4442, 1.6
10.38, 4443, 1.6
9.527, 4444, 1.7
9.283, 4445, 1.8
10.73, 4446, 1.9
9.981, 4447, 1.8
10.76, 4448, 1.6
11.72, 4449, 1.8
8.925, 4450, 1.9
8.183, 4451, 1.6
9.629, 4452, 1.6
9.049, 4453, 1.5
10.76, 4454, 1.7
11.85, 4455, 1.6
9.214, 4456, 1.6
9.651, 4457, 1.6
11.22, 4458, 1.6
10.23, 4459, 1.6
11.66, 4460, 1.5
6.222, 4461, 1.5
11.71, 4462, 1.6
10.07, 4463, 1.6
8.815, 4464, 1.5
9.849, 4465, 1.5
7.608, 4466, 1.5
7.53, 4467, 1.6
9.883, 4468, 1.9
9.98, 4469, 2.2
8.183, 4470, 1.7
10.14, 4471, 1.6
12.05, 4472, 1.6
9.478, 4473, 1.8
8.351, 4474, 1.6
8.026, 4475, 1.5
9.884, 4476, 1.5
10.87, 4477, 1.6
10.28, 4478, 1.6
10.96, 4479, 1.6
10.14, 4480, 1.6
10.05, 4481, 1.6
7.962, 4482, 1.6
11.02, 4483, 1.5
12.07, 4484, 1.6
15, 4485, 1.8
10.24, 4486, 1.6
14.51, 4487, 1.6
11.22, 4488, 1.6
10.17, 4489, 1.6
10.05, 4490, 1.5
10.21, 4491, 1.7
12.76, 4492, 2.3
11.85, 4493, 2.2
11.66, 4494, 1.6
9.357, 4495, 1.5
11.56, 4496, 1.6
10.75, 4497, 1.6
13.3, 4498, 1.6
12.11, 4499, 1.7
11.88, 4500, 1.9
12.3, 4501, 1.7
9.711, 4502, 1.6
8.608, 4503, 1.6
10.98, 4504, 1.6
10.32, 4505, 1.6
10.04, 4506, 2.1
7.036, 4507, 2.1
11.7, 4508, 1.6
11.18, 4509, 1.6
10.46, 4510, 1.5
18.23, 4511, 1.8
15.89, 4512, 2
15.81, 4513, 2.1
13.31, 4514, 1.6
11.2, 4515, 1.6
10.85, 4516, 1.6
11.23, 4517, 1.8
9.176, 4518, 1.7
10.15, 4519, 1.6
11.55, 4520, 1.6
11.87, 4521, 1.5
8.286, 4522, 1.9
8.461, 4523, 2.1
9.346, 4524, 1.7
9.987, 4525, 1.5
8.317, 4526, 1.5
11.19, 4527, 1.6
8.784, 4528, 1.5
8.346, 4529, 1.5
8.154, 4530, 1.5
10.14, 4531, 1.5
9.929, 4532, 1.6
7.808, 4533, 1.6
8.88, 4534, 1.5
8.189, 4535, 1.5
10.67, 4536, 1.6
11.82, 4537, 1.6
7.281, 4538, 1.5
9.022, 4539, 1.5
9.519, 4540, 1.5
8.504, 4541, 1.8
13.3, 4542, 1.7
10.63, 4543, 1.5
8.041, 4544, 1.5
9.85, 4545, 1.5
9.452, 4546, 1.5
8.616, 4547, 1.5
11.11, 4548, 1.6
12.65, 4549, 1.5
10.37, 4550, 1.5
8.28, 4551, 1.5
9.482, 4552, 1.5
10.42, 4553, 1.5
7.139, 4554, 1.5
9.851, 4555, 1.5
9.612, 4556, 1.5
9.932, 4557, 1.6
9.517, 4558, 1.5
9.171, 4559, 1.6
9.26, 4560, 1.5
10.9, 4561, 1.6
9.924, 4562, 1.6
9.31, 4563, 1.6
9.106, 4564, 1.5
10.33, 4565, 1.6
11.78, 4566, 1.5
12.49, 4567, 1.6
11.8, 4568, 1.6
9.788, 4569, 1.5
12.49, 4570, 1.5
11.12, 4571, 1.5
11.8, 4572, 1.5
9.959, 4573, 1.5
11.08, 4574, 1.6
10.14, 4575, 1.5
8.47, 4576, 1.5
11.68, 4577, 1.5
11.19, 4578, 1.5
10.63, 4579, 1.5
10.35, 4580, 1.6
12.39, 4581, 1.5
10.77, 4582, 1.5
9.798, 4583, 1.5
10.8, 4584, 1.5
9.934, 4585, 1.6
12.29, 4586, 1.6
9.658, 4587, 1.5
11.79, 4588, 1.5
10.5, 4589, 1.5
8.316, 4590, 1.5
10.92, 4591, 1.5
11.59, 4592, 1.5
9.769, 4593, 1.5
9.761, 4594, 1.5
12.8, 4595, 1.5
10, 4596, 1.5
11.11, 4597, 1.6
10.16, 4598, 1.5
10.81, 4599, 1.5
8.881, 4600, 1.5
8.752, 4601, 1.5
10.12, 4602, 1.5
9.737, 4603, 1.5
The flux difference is 1.0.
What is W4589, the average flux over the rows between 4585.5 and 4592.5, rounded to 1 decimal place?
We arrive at 10.7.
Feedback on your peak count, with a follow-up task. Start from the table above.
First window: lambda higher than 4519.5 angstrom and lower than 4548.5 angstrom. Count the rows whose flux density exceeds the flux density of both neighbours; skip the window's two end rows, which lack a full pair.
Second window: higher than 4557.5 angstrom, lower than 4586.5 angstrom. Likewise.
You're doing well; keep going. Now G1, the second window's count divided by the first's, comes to 0.89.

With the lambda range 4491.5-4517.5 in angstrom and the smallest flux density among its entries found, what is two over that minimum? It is 0.284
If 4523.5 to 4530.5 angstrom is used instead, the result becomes 0.245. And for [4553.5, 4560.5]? 0.280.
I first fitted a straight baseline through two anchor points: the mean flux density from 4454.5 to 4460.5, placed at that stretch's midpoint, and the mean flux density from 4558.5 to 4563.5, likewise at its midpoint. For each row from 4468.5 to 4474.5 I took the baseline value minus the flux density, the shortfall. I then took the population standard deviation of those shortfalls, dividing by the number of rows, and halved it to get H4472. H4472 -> 0.64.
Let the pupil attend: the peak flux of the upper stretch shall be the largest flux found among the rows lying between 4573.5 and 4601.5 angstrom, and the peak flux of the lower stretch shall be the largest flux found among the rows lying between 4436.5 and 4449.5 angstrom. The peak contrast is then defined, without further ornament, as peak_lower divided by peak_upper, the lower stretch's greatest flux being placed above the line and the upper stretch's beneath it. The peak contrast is 1.2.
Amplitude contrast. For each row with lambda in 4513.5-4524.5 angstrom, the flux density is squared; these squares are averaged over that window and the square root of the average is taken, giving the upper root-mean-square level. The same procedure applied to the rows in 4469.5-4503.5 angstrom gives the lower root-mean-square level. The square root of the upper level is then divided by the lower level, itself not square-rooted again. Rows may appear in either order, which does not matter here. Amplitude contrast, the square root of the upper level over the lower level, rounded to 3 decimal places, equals 0.298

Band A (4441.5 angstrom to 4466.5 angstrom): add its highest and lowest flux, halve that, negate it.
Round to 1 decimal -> -9.0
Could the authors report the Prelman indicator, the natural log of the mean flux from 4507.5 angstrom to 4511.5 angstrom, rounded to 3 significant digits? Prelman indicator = 2.56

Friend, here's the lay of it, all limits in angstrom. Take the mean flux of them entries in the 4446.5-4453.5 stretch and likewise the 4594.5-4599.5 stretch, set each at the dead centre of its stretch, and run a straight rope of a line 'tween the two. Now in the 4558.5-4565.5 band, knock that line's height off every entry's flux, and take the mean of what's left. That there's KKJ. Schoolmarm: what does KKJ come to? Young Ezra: -0.97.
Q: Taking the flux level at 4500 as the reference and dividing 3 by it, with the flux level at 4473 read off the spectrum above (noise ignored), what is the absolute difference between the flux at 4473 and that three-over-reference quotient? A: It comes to 9.2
